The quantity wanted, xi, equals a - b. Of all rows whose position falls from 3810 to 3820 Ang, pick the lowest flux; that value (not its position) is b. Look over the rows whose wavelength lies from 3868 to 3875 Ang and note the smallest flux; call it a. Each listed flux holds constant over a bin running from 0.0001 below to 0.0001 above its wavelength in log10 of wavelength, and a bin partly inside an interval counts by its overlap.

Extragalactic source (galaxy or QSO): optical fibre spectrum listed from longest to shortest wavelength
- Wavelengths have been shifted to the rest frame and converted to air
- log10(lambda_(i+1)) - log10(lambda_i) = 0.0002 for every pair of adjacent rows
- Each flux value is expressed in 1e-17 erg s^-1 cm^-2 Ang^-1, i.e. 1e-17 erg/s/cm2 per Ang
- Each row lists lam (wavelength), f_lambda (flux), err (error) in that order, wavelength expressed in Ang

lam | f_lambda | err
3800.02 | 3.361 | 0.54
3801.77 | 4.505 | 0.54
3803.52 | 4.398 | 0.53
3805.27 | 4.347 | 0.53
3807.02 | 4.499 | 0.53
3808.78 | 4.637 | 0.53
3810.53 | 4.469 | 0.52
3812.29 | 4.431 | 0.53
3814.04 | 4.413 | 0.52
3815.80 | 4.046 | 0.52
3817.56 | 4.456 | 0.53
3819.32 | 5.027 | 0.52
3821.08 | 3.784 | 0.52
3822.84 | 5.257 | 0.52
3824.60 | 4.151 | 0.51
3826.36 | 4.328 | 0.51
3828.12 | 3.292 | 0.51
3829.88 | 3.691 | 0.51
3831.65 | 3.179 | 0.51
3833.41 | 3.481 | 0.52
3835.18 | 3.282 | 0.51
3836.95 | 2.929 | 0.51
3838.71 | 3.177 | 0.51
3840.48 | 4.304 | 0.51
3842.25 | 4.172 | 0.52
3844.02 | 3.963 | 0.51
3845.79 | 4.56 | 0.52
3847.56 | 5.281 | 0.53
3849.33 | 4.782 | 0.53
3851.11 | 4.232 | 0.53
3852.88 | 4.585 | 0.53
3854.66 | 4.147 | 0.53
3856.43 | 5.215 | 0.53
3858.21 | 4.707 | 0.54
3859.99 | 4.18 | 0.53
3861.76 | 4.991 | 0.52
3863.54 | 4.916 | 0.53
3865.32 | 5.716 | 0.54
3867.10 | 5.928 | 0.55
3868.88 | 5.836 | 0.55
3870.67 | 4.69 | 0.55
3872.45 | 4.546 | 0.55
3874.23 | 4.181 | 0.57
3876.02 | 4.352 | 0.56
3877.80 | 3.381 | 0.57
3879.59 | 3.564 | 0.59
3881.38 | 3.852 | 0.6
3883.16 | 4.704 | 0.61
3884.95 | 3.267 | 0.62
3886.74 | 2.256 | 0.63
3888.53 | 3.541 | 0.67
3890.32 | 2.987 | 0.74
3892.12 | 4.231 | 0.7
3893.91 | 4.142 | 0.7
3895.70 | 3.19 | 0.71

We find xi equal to 0.1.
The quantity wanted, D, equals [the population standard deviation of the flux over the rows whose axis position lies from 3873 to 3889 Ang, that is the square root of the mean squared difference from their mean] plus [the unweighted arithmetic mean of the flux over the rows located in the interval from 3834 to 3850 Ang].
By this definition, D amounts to 4.7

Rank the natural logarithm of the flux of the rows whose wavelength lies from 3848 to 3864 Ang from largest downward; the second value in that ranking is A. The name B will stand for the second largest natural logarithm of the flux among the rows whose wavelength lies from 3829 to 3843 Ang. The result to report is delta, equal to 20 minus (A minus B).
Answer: 19.82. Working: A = 1.61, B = 1.43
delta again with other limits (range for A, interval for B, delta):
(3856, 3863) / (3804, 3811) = 19.90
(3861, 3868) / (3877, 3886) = 19.61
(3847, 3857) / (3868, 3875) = 19.89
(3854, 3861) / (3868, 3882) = 20.00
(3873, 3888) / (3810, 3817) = 20.02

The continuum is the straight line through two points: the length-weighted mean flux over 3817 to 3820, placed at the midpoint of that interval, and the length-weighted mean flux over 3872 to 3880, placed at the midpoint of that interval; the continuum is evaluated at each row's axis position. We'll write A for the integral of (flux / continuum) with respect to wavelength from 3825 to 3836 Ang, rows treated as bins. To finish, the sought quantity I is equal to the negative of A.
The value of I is -9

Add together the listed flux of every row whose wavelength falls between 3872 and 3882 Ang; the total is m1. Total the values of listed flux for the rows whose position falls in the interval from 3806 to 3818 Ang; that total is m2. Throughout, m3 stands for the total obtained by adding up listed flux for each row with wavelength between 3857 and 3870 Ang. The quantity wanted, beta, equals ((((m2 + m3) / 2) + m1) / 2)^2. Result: 826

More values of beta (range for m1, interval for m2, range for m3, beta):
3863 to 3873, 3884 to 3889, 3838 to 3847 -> 535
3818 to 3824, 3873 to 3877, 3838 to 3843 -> 146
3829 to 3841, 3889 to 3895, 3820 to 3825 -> 330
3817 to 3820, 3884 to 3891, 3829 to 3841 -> 189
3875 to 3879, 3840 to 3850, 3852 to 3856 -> 164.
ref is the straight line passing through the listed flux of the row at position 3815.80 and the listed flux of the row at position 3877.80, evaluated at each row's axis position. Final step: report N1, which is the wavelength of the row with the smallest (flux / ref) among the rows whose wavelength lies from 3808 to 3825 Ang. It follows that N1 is 3821.08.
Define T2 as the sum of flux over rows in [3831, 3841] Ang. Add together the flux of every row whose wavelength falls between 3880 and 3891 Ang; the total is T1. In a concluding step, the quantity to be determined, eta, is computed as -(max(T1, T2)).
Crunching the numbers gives -21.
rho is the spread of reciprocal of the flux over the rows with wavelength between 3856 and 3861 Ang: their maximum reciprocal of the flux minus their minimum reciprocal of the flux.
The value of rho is 0.047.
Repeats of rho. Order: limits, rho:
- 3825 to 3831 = 0.073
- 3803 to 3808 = 0.008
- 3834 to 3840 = 0.037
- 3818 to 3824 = 0.074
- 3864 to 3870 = 0.006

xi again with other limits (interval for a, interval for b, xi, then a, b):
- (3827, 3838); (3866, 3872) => -1.8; 2.929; 4.69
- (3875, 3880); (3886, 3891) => 1.1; 3.381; 2.256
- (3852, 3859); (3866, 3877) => 0.0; 4.147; 4.181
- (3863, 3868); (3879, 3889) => 2.7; 4.916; 2.256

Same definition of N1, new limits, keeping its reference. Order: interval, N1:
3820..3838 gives 3836.95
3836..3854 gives 3836.95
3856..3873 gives 3859.99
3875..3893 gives 3886.74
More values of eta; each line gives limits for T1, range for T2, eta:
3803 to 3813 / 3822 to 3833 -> -27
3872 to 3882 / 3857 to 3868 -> -30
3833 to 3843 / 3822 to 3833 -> -24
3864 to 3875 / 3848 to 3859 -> -31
